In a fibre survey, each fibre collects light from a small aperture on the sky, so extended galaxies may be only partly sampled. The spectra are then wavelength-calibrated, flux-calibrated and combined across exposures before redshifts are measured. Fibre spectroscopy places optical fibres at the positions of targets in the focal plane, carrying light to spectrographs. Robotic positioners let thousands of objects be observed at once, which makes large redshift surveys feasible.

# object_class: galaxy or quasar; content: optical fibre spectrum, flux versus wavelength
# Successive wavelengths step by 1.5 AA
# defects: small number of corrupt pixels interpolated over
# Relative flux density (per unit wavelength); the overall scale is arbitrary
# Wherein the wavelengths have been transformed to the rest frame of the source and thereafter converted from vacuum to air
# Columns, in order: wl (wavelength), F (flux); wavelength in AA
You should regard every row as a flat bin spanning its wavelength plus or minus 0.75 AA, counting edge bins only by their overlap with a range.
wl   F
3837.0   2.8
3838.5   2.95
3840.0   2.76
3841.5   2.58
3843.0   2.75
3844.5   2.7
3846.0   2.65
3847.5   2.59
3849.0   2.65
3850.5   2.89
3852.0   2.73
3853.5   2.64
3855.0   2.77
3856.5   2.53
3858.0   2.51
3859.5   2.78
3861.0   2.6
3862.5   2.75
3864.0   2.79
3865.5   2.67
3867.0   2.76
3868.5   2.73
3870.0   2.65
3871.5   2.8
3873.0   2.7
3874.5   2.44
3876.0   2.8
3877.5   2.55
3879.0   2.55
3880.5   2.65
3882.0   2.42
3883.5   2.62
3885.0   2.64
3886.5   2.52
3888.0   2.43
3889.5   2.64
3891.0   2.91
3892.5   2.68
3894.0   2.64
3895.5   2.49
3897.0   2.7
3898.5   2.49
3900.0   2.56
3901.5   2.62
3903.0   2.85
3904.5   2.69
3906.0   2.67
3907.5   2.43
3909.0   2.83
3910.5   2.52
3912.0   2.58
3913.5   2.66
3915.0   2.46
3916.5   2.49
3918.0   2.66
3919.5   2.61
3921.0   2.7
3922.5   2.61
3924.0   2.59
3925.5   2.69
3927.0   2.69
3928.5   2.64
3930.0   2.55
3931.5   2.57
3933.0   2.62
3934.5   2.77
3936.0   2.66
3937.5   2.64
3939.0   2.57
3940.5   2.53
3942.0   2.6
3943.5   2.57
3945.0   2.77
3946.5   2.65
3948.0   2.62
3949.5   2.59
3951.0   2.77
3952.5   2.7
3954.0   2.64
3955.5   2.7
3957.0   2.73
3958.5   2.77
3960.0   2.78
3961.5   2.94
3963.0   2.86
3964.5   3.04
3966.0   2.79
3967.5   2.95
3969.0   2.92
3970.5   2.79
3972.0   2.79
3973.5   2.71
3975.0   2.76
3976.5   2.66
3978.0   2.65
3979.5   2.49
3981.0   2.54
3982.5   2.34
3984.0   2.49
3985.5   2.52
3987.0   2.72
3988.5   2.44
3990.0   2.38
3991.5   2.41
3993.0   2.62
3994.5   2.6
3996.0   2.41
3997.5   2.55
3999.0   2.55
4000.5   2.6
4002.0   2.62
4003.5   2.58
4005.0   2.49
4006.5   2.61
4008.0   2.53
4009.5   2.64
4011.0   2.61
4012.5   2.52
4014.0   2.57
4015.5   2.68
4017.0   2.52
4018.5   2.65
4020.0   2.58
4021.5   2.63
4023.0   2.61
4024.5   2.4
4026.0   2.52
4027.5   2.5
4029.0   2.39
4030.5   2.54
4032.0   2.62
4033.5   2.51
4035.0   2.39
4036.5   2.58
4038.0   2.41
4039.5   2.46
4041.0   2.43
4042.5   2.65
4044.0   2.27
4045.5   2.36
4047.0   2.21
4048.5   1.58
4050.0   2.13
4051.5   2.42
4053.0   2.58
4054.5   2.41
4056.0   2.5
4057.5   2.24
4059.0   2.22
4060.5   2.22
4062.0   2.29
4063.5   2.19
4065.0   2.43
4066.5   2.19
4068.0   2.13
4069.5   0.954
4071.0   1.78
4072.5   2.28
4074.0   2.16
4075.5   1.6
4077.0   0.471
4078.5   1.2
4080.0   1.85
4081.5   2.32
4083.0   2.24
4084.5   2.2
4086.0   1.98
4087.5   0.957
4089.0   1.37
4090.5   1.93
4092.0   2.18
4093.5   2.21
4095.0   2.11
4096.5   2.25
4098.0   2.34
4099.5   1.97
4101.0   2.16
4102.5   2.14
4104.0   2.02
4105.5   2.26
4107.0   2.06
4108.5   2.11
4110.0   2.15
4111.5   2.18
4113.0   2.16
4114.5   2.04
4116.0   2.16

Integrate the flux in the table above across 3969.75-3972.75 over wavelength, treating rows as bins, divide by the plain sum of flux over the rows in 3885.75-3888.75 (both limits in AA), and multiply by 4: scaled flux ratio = 6.8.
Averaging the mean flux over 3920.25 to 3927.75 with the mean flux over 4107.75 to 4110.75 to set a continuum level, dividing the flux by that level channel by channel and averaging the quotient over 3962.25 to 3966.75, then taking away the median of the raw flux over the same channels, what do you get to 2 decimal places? -1.65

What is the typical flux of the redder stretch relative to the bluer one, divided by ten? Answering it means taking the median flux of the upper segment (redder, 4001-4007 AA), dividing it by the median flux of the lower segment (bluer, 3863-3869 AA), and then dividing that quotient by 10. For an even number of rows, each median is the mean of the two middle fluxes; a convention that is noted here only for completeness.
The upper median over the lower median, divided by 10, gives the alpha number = 0.095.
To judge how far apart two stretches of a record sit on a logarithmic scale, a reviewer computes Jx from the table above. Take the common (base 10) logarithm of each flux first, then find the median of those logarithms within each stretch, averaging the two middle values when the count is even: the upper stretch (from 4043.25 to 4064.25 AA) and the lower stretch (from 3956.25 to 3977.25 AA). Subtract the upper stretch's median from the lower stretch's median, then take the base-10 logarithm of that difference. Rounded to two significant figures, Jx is -1.0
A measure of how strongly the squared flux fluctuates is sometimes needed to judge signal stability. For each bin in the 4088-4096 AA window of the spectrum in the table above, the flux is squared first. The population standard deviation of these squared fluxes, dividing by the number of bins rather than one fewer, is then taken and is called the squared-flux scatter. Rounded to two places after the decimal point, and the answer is 1.11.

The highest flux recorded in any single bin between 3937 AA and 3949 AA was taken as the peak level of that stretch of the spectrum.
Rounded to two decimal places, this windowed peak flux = 2.77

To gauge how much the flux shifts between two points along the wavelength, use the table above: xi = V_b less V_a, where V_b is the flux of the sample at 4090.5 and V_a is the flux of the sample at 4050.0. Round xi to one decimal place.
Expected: -0.2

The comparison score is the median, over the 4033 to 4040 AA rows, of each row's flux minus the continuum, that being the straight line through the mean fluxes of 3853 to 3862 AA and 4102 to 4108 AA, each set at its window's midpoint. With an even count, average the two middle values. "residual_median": 0.20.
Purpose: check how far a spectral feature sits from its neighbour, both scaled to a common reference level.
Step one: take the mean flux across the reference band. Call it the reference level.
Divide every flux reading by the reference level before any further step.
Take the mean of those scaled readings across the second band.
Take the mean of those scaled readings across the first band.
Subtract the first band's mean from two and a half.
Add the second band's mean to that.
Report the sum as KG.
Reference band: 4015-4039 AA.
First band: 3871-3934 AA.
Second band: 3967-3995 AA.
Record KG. 2.50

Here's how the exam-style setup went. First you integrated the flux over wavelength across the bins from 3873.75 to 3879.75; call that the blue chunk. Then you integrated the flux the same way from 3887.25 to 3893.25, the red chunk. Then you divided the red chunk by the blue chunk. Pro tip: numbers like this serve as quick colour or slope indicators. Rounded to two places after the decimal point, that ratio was 1.03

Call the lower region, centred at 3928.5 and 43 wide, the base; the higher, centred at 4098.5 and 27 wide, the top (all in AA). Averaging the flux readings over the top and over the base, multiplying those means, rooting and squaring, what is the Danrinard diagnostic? 5.3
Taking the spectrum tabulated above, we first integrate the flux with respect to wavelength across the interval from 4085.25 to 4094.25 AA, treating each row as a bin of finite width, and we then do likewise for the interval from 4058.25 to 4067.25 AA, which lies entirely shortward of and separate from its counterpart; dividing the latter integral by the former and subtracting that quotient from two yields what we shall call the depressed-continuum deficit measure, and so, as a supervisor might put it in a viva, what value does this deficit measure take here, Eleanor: 0.73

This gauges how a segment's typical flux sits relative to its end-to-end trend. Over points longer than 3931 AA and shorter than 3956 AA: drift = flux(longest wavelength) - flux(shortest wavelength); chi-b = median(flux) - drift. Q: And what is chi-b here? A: 2.51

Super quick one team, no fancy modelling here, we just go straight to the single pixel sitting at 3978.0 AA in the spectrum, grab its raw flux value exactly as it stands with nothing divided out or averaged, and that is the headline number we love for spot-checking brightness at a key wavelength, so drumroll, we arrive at 2.65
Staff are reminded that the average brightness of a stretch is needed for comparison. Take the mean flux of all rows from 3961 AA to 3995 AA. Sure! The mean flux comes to 2.67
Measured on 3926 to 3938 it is 2.64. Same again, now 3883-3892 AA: 2.63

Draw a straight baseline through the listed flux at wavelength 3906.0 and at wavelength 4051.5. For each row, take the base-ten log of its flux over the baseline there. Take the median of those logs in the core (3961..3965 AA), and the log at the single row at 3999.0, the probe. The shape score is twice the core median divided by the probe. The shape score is 17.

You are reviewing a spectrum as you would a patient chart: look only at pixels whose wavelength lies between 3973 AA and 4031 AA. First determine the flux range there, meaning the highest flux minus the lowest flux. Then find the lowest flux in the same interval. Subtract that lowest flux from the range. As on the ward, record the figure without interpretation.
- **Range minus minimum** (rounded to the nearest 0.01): -1.92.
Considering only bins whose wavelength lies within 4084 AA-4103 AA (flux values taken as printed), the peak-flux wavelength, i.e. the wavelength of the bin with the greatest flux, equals 4098.0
